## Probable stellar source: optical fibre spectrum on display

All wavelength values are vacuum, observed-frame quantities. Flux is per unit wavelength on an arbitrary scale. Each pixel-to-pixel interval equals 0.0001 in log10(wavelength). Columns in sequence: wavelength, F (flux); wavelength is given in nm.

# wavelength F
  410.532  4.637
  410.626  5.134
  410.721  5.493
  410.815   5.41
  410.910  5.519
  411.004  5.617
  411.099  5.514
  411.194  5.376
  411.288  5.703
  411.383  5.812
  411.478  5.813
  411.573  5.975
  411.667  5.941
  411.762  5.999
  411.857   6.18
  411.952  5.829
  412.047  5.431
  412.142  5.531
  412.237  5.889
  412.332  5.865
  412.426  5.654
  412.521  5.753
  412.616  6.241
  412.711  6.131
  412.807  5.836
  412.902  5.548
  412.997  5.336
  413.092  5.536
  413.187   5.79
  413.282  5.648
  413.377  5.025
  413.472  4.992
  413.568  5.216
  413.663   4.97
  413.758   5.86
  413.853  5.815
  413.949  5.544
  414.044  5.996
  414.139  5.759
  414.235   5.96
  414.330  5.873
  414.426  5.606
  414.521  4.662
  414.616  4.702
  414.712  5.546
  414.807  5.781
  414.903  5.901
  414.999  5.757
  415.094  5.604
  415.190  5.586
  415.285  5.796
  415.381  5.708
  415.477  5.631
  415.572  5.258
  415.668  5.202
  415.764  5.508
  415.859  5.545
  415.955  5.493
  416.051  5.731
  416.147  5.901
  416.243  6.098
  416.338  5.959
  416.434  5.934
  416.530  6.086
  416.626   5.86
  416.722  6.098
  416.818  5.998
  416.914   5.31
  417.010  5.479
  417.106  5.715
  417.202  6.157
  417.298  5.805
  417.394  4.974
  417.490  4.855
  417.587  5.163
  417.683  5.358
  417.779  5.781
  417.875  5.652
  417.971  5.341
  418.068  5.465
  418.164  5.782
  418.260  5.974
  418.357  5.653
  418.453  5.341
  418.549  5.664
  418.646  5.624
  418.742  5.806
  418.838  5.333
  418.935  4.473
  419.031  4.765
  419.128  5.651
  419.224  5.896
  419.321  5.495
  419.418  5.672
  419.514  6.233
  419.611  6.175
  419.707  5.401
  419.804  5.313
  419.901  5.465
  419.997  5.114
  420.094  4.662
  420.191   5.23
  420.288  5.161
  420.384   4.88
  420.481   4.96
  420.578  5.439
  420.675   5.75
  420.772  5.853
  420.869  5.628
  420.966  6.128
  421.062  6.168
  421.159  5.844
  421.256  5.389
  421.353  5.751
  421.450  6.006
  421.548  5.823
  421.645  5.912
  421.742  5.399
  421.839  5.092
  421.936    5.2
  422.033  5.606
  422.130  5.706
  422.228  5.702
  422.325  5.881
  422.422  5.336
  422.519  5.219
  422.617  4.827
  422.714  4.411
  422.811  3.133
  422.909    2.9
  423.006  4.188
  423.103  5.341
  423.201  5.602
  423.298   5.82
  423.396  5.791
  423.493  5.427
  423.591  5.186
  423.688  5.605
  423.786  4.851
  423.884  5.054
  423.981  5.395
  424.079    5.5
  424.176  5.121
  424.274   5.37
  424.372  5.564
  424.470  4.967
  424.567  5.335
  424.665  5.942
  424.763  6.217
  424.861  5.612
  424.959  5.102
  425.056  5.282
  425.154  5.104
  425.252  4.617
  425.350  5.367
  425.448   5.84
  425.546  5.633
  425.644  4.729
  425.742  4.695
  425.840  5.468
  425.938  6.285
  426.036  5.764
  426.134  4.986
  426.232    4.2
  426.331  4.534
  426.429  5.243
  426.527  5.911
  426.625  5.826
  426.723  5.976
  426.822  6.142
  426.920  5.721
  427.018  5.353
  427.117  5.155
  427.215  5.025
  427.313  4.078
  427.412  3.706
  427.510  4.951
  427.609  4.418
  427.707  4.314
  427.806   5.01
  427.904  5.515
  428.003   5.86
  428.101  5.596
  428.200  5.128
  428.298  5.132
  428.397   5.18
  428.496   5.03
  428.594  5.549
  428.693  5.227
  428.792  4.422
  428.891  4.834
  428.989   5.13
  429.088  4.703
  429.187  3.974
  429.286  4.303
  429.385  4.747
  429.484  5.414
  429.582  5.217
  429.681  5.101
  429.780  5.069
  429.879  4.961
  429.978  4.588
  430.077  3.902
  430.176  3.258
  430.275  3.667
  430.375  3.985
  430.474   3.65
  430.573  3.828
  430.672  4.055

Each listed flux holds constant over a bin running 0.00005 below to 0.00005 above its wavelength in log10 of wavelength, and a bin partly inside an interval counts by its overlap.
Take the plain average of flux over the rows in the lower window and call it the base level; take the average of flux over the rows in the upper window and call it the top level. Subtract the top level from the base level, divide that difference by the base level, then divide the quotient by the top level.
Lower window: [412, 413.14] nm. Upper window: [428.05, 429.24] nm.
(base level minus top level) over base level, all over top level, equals 0.026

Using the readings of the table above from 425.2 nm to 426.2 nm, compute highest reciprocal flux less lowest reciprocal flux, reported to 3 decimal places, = 0.057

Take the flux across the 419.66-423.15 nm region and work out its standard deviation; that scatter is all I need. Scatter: 0.7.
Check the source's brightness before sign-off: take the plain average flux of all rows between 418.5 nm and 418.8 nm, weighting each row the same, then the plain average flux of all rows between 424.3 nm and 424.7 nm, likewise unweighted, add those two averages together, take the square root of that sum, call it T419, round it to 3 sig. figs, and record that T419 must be 3.34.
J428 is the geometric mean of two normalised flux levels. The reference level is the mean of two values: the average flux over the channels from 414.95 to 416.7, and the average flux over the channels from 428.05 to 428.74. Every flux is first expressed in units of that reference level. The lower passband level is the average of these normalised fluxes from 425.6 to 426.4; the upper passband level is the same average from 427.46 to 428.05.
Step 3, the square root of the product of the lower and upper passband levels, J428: 0.92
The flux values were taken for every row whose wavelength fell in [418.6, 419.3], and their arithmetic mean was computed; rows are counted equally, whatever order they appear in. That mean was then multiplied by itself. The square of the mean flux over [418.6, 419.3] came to 29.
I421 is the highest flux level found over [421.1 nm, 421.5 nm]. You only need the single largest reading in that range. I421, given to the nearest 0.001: 6.006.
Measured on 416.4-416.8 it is 6.098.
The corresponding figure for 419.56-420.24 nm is 6.175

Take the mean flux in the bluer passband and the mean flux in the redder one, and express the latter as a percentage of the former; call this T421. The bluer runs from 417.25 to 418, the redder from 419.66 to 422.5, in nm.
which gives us 103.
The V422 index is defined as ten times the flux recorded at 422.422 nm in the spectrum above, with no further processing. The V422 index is 53.4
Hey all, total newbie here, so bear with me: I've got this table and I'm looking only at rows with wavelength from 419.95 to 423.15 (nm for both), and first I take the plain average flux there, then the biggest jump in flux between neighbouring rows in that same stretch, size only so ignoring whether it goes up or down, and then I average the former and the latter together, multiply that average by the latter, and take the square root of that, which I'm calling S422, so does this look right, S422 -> 2.1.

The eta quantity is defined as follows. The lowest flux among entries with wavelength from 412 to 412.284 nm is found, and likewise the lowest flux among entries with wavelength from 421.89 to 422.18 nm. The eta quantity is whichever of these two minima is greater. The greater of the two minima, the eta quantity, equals 5.43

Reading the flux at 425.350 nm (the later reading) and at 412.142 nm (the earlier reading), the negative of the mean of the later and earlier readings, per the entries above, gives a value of -5.45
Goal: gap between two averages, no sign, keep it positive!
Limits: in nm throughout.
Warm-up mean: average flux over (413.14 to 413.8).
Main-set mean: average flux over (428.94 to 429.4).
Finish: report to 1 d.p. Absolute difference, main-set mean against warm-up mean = 0.8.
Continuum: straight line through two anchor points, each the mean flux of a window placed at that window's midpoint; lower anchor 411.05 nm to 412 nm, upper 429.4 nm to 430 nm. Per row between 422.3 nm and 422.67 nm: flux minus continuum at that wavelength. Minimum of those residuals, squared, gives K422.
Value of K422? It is 0.28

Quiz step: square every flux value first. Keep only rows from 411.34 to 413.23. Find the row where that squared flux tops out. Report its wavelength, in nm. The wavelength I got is 412.616 nm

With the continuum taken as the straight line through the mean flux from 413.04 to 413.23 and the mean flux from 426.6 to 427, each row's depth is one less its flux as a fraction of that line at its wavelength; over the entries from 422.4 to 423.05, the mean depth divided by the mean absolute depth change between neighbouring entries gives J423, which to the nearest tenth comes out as 2.5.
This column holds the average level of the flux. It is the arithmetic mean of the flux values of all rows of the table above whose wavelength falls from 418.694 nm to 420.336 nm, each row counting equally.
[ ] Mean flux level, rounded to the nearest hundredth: 5.40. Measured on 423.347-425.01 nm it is 5.41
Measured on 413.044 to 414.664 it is 5.47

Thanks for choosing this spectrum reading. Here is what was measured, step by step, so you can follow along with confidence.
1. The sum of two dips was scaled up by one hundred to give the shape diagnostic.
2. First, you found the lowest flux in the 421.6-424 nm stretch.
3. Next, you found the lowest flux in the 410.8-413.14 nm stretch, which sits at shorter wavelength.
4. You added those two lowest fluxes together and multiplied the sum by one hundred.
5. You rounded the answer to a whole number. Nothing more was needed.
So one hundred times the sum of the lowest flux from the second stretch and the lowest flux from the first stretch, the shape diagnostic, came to 824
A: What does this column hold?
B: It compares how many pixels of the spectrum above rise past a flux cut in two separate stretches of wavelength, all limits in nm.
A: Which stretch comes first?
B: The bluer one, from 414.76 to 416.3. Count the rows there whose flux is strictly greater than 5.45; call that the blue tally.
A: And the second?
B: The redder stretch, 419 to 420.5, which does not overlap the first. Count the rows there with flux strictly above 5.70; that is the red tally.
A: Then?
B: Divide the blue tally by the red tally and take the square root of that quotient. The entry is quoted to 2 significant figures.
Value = 2.2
